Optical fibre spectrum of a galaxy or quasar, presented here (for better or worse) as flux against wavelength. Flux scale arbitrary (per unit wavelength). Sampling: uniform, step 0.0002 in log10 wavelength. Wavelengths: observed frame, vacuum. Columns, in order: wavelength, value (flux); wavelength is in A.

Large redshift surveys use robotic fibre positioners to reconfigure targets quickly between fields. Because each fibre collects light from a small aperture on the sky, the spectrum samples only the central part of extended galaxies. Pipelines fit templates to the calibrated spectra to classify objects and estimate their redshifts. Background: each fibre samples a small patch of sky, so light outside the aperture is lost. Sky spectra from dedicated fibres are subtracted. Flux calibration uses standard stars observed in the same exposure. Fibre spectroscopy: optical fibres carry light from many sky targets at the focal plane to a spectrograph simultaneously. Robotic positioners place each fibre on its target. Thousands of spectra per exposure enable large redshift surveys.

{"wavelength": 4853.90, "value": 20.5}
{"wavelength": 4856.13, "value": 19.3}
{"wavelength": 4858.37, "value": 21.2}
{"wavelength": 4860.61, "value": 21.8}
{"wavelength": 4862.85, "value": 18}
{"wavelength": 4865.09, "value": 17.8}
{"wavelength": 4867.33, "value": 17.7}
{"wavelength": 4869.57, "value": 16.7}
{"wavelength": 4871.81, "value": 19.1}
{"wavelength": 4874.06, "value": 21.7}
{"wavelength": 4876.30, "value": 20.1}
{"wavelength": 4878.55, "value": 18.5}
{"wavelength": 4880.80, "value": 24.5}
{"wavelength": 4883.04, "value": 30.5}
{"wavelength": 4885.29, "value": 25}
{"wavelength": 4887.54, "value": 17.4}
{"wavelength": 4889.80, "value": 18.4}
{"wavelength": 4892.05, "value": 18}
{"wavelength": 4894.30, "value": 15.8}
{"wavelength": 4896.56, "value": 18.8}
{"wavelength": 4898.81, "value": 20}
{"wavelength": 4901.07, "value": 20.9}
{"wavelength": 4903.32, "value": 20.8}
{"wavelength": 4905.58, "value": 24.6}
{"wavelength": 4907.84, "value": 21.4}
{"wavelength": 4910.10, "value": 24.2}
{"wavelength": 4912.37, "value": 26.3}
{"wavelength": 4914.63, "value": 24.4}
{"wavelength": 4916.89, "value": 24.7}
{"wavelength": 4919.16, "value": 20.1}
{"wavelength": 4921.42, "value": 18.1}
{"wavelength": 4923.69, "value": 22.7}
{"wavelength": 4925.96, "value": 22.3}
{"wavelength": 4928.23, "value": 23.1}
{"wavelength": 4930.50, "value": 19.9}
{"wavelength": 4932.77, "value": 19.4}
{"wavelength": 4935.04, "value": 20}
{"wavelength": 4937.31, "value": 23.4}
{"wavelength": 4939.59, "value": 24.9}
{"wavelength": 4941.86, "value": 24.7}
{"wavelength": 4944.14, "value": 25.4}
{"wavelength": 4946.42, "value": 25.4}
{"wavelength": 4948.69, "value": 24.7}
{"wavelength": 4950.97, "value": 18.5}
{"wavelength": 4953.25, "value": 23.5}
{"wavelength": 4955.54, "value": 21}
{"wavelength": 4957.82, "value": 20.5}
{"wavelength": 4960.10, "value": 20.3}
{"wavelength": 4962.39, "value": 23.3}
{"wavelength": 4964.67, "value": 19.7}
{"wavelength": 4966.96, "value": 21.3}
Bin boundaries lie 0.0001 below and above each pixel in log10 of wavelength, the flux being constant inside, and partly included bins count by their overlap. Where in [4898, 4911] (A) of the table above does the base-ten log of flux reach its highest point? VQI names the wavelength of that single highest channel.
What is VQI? 4905.58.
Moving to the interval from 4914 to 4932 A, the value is 4916.89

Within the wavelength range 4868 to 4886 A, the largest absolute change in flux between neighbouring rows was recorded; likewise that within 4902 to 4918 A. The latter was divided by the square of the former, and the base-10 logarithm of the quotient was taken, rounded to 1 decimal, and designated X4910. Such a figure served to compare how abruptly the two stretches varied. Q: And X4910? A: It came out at -1.0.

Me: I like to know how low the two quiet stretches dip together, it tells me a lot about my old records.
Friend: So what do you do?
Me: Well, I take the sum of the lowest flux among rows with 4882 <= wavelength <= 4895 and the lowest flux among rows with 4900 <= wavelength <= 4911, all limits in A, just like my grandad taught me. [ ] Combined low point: 36.6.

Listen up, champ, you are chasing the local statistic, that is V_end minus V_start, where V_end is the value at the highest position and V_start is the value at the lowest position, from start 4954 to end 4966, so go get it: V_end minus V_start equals -1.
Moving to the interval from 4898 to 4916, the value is 4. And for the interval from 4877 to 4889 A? -1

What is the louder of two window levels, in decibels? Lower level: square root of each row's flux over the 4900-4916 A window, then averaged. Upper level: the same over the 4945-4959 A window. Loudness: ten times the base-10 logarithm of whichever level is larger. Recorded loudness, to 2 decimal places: 6.83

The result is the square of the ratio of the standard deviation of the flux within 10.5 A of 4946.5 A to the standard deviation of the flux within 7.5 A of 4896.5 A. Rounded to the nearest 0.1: 1.7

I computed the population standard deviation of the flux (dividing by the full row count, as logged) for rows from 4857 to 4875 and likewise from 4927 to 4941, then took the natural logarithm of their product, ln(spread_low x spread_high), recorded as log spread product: 1.4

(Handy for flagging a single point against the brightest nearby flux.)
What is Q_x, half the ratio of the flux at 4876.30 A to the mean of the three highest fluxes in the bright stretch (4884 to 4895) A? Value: 0.49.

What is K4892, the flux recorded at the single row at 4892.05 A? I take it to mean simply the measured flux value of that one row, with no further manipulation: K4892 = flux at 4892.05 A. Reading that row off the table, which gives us 18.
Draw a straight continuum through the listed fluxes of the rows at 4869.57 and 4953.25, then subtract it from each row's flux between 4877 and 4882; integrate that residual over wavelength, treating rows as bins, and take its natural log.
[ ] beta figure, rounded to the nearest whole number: 3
